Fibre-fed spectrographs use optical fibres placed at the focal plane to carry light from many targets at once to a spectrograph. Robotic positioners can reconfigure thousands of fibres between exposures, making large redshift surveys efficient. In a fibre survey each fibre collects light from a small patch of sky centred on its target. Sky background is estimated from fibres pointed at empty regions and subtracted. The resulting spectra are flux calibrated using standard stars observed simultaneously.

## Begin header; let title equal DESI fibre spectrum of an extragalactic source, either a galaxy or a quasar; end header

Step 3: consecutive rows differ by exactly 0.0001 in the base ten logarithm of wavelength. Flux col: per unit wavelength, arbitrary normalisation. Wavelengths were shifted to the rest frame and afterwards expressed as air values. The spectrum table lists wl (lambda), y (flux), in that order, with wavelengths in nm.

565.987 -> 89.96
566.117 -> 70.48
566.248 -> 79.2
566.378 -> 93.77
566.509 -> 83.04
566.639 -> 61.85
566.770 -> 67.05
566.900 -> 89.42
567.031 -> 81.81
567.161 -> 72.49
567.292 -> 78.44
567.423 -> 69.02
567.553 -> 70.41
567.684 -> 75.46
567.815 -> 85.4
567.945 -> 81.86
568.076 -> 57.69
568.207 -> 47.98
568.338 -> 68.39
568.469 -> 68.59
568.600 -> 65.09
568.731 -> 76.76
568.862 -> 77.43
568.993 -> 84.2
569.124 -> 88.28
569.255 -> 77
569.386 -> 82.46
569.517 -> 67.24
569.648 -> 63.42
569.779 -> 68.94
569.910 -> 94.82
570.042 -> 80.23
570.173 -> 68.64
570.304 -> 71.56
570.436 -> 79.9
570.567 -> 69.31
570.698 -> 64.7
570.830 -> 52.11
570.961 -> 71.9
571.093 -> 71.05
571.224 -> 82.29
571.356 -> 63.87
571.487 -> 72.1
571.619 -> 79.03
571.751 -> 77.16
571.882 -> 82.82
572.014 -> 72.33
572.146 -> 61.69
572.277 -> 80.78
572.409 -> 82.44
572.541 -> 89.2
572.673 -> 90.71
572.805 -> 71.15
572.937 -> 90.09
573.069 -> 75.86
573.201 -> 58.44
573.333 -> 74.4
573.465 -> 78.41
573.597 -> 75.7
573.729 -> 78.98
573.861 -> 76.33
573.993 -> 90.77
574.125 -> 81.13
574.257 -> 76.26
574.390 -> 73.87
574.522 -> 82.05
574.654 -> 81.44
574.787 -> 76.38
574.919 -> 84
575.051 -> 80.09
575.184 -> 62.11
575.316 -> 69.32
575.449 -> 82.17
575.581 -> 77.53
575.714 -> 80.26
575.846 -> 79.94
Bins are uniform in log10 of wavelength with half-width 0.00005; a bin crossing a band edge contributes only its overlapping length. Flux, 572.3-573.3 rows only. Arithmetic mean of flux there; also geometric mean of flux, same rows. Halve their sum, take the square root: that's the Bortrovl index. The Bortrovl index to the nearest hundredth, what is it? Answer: 8.90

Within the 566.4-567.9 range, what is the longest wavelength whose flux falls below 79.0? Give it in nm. 567.684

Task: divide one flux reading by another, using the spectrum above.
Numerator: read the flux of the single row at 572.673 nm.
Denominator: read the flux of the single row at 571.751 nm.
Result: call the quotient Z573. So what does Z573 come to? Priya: 1.18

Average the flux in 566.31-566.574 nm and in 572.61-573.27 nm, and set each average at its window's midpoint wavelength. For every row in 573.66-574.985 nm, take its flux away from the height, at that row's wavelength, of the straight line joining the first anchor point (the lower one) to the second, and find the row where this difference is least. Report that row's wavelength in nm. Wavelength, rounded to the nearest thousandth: 573.993 nm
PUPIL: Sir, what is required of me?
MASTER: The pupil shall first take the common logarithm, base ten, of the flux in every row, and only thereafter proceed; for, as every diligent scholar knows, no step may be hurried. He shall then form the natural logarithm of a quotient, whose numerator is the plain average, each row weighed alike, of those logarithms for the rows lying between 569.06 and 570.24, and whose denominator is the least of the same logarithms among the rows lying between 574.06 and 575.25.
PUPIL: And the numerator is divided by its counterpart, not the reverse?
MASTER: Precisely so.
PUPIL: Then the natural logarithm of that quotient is 0.05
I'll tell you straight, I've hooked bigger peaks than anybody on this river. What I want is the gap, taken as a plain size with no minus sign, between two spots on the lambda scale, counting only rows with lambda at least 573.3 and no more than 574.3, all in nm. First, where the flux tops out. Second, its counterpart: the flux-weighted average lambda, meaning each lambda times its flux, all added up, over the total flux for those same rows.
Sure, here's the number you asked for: 0.19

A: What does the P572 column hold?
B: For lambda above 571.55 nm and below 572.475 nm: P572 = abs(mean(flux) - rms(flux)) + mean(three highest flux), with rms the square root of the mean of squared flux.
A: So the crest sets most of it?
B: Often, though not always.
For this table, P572 82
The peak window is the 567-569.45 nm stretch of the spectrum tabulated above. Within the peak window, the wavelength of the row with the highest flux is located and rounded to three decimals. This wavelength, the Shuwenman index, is 569.124 nm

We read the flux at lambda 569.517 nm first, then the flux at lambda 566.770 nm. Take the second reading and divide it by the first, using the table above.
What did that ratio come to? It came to 1.00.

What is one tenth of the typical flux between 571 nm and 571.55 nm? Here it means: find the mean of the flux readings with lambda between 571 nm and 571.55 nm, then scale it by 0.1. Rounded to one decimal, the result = 7.2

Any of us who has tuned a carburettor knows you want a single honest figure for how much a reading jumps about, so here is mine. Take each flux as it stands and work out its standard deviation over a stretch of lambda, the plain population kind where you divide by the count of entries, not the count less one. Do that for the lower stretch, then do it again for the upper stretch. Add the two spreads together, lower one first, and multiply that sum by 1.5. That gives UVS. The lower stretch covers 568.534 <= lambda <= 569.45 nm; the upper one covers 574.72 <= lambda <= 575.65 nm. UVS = 21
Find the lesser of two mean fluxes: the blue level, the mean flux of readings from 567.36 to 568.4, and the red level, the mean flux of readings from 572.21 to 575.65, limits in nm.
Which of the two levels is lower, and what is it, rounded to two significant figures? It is 70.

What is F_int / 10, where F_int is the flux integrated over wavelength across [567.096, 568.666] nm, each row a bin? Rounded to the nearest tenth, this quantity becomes 11.0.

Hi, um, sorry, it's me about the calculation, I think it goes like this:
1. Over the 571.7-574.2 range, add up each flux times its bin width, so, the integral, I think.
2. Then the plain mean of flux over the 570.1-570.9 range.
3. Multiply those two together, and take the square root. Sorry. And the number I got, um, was 115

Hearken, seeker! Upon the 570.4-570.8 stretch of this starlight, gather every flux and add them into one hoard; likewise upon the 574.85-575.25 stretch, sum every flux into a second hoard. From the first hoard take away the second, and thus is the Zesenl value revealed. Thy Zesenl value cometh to -12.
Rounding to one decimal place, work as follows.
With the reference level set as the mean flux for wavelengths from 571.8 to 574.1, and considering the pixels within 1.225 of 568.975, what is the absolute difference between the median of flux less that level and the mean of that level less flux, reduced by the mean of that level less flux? 1.5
